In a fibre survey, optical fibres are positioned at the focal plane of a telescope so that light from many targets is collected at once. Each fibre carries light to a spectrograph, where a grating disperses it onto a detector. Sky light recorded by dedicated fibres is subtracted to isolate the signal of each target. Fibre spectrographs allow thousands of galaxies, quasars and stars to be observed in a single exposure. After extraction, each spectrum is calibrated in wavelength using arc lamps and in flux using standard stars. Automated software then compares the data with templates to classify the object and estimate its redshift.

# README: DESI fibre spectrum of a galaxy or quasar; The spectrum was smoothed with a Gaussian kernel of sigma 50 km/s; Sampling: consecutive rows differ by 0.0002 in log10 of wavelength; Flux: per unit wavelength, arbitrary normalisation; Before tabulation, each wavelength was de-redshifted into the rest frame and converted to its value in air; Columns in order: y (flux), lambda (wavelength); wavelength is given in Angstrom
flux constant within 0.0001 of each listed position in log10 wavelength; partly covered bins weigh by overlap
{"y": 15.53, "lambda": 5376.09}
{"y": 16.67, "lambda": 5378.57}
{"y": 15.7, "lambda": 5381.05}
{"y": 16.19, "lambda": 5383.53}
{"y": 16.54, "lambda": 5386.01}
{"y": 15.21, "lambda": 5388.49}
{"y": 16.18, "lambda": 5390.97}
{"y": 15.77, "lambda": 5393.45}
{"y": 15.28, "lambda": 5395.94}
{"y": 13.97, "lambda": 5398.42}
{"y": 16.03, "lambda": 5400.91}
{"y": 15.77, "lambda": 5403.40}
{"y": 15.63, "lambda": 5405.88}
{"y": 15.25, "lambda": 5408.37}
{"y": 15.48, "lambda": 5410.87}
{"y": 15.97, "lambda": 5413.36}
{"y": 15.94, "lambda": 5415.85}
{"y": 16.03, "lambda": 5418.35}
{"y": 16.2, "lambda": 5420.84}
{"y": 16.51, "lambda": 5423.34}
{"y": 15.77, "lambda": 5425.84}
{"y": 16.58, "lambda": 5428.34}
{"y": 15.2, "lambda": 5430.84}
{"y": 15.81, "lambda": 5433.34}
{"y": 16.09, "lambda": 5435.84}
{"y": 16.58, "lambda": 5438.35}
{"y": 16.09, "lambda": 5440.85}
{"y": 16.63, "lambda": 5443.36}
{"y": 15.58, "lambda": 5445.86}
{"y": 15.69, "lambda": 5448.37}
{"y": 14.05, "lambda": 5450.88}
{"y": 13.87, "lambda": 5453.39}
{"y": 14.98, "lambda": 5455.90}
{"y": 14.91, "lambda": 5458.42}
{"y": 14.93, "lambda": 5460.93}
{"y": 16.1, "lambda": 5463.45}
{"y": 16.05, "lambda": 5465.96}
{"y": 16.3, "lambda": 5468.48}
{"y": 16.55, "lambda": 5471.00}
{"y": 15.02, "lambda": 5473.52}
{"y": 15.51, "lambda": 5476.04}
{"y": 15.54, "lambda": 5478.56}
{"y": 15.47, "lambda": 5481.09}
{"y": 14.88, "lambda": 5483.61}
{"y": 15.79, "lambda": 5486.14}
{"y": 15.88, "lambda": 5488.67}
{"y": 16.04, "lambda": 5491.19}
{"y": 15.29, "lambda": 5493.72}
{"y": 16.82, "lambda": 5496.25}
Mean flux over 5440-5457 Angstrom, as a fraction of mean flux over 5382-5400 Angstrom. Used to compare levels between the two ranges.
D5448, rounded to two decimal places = 0.98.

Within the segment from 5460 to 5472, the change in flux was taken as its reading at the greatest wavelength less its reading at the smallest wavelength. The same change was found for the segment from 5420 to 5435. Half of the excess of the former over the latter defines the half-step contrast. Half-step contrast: 1.0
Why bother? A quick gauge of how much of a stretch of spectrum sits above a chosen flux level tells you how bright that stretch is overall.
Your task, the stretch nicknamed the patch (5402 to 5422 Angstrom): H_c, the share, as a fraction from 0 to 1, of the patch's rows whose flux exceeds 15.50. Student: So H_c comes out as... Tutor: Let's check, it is 0.75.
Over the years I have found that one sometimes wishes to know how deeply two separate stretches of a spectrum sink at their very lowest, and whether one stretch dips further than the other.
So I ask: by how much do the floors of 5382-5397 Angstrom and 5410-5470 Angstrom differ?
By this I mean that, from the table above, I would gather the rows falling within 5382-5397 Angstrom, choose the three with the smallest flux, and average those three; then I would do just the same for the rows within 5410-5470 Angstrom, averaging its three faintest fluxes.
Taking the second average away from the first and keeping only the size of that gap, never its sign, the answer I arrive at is 1.1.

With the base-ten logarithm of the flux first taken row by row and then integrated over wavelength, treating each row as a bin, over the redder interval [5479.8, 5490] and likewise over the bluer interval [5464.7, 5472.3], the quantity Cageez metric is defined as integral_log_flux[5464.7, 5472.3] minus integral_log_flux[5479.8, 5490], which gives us -2.9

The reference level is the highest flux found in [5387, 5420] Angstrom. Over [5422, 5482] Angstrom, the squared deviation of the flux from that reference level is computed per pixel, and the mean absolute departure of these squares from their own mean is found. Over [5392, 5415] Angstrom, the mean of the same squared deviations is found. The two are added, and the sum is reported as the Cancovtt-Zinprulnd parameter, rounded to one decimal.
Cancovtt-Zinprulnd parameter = 1.8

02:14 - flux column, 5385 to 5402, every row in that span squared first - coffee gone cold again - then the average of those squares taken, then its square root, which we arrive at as 15.6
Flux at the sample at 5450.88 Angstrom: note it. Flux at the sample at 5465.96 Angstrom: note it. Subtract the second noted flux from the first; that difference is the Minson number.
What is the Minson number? -2.0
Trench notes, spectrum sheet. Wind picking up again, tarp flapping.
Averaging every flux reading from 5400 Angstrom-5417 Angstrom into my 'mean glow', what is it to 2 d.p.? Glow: 15.72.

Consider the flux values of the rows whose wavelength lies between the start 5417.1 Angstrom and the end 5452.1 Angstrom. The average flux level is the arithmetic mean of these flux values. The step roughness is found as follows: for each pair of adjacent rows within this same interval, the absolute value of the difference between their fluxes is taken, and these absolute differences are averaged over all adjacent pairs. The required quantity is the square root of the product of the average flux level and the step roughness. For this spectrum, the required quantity 3.25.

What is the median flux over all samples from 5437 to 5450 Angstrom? 16.09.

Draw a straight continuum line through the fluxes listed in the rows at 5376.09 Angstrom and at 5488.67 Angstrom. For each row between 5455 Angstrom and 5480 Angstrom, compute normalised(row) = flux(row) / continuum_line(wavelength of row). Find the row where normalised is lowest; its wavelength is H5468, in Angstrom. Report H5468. 5458.42 Angstrom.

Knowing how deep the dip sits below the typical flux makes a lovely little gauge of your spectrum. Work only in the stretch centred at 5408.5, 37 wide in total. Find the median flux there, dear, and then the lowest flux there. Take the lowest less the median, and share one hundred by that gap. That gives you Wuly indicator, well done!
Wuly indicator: -56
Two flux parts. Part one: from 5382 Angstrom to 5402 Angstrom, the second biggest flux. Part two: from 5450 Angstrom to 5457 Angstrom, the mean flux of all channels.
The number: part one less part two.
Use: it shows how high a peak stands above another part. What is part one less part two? 1.9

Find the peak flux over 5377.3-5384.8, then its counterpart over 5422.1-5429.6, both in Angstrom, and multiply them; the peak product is 276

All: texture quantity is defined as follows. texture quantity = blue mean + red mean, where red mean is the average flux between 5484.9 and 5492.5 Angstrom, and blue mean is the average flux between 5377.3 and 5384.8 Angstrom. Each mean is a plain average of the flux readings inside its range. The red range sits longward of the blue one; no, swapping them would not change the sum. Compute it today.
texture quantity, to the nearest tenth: 32.1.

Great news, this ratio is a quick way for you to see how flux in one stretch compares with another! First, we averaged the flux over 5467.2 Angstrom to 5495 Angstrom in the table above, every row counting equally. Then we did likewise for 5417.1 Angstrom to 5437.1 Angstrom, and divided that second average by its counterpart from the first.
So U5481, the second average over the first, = 1.02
